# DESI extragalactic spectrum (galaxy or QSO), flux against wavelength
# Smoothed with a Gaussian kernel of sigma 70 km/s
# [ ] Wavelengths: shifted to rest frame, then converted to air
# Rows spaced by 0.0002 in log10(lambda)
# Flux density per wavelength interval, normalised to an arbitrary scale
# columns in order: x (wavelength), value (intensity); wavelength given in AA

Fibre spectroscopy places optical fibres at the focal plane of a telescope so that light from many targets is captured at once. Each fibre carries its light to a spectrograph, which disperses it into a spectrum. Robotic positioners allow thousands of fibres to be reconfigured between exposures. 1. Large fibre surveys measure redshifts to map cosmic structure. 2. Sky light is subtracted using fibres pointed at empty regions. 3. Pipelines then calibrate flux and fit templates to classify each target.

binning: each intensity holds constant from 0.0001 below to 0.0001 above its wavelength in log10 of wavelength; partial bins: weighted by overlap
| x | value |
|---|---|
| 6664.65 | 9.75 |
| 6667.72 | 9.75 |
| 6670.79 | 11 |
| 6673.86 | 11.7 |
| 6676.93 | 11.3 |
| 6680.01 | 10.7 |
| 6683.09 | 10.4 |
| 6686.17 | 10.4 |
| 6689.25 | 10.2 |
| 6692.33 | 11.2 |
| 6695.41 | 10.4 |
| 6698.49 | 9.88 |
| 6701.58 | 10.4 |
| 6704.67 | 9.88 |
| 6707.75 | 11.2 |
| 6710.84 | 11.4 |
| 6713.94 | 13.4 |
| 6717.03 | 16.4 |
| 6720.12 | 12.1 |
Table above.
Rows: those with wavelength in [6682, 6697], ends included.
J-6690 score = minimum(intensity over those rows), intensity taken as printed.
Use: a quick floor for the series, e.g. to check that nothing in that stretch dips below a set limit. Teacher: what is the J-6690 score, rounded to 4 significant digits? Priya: 10.20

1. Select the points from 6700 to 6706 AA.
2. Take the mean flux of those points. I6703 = 10.1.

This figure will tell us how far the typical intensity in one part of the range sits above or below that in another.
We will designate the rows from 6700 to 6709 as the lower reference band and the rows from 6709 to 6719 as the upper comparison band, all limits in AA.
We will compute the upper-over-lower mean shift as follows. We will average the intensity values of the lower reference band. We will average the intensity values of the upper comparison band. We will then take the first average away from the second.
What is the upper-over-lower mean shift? 3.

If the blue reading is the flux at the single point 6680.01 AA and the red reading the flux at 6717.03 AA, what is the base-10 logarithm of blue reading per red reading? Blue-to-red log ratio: -0.19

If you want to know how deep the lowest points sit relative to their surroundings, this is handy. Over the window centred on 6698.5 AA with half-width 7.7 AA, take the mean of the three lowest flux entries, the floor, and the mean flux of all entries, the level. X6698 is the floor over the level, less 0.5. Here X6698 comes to 0.471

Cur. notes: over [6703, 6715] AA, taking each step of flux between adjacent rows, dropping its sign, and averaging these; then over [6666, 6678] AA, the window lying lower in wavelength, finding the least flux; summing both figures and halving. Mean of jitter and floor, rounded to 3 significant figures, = 5.46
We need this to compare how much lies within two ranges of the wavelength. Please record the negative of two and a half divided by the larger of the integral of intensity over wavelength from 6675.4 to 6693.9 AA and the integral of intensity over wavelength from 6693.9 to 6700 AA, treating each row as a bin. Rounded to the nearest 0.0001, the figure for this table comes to -0.0126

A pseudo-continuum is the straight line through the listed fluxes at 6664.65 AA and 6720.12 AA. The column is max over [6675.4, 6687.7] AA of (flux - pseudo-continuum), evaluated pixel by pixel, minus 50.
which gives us -49.0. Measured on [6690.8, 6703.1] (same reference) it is -49.7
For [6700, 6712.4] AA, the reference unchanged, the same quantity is -50.3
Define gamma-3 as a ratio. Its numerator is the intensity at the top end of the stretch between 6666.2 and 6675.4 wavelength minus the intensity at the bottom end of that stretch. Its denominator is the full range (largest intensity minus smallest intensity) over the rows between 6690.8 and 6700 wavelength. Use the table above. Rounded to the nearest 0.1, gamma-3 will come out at 1.5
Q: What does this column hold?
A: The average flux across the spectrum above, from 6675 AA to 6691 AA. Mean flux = 10.6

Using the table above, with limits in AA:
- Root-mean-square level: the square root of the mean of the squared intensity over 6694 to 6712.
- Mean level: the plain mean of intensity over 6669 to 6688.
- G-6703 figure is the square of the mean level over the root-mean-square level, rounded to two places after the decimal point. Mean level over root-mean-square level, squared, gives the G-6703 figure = 1.07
